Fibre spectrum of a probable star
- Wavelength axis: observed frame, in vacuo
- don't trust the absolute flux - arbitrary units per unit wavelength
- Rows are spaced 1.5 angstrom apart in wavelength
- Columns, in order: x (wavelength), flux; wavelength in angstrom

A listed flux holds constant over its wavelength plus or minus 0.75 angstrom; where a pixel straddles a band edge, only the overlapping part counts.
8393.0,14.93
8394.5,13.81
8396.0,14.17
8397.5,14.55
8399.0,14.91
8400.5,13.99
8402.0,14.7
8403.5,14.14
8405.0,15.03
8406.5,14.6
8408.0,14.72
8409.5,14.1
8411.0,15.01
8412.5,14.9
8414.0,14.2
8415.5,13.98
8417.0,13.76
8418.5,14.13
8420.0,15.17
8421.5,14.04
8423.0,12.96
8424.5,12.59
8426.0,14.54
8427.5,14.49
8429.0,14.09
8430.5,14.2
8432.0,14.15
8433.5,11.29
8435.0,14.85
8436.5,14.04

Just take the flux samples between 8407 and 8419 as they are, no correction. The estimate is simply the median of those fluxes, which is 14.2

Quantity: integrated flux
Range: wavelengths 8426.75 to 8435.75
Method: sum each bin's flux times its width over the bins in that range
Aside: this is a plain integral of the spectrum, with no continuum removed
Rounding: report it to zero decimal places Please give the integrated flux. 125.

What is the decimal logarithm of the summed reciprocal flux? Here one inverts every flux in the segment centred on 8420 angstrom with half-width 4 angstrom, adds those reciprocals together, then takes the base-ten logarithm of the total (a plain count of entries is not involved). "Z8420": -0.45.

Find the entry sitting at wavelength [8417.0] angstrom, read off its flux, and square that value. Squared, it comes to 189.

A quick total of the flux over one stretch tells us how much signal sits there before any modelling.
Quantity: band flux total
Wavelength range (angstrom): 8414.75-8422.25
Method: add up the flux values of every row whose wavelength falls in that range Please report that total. 71.1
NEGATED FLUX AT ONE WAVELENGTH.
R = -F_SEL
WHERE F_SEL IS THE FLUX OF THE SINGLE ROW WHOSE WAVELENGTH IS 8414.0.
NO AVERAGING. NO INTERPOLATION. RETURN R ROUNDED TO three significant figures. -14.2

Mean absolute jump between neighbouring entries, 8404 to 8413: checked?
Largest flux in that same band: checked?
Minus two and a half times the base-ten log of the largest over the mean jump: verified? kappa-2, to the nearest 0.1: -3.8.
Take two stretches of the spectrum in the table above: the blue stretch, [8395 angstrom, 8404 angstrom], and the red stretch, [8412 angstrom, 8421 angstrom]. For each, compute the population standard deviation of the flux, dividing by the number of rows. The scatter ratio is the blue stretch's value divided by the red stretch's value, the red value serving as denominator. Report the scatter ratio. 0.66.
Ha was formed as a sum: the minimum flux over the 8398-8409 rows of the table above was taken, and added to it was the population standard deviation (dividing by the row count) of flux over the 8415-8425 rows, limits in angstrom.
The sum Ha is 14.8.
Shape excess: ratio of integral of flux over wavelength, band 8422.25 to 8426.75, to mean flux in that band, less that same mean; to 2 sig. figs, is -8.9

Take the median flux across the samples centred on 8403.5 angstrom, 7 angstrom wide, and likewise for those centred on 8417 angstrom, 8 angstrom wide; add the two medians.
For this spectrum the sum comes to 28.7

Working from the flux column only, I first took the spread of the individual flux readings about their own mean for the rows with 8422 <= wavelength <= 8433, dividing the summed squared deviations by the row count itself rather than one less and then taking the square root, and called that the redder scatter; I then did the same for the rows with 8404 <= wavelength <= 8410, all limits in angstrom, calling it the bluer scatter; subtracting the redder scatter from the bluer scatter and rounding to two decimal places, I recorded -0.38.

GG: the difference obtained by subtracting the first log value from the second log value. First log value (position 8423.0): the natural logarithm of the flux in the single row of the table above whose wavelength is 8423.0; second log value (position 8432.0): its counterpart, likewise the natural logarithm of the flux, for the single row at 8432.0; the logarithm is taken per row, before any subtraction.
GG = 0.088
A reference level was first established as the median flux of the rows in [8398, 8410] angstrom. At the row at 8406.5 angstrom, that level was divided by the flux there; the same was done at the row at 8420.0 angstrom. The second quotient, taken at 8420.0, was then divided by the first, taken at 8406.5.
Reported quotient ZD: 0.96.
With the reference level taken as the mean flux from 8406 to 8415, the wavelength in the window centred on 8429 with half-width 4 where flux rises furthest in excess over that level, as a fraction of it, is 8426.0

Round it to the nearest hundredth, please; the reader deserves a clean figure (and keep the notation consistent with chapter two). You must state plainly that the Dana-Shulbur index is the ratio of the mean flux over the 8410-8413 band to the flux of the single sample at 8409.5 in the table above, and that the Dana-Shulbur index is 1.06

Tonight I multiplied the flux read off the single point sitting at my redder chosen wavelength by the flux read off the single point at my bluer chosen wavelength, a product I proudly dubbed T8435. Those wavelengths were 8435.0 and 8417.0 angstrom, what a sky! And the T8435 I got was 204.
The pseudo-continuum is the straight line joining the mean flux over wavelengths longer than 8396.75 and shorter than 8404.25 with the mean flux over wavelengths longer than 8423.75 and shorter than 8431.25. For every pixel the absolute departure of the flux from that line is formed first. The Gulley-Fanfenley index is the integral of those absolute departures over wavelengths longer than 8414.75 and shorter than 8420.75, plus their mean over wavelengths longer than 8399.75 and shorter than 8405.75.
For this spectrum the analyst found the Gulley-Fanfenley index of 2.9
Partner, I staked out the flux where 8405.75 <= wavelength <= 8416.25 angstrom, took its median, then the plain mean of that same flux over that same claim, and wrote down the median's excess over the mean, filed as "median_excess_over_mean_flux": 0.10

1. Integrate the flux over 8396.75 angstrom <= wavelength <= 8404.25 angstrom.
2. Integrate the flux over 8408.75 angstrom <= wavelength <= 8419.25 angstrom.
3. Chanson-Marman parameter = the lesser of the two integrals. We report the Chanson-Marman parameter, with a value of 108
